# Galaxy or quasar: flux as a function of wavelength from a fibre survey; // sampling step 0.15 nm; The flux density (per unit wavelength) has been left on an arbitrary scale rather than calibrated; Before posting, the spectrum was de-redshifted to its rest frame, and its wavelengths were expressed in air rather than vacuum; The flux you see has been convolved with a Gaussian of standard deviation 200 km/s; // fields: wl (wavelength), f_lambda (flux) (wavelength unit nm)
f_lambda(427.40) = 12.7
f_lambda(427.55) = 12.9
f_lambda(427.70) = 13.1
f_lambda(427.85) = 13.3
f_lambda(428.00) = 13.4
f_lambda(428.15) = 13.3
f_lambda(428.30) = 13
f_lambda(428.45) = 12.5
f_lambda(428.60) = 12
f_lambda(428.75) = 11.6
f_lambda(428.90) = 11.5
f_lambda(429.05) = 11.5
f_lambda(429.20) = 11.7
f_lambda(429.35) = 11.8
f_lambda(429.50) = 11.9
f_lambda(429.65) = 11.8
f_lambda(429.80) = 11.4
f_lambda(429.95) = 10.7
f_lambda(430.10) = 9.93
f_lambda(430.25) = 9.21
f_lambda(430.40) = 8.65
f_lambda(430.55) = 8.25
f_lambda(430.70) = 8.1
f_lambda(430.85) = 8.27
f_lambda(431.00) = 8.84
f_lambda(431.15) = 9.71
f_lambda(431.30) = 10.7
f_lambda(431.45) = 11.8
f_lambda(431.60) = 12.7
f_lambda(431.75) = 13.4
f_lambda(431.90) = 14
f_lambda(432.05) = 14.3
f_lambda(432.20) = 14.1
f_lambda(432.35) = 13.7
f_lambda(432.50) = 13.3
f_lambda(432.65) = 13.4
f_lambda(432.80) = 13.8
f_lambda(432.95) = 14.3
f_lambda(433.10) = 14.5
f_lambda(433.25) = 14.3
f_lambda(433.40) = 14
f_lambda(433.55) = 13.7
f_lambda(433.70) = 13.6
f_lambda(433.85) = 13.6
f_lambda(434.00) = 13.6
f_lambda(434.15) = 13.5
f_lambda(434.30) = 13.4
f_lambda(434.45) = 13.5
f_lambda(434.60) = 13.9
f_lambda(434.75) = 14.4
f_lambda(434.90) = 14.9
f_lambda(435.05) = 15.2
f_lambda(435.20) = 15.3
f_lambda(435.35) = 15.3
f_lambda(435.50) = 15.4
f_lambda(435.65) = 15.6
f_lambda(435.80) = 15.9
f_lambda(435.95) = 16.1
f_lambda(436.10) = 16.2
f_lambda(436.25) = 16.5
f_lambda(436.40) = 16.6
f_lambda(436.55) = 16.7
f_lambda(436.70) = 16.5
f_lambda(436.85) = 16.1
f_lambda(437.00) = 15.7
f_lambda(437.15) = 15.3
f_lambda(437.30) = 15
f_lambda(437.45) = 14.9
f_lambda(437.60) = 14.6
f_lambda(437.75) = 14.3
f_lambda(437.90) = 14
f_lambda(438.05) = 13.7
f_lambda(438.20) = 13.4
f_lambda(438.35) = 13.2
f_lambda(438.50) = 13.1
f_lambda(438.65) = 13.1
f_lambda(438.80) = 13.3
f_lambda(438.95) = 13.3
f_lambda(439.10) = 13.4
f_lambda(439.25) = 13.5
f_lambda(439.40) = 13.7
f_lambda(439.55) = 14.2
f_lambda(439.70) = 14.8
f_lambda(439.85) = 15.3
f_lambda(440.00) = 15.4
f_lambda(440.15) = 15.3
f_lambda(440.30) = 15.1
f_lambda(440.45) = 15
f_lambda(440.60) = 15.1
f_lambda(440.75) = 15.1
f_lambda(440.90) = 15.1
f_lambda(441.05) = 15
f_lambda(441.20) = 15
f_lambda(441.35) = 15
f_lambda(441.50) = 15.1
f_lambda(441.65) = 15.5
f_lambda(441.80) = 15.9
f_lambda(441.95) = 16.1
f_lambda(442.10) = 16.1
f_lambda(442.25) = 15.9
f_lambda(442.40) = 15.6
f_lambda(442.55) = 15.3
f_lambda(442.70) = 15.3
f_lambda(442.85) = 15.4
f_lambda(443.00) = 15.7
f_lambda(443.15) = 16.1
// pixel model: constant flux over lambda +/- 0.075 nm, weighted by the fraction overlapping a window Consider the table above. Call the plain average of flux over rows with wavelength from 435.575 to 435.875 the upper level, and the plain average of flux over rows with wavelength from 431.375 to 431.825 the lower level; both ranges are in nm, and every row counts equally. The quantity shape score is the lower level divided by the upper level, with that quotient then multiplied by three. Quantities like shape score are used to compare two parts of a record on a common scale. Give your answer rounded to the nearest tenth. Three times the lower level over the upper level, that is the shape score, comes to 2.4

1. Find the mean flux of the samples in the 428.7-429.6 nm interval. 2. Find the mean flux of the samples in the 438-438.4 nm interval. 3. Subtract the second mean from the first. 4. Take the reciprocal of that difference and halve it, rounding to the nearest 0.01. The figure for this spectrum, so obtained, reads -0.28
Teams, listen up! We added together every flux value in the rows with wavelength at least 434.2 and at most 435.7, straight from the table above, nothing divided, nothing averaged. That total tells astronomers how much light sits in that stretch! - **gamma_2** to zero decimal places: 147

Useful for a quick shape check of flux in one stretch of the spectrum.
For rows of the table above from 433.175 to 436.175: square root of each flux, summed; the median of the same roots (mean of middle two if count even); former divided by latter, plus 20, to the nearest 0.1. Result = 40.1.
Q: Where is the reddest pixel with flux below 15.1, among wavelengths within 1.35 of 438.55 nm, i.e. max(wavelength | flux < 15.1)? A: 439.70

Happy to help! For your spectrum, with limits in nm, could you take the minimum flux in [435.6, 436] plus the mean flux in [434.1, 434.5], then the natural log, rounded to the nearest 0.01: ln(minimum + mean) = 3.37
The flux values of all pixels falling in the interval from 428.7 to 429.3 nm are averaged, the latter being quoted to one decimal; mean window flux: 11.6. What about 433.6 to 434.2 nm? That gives 13.6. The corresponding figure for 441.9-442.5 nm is 15.9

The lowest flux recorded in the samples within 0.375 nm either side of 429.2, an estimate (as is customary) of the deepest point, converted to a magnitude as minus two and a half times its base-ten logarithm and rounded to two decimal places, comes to -2.65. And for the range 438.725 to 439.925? -2.81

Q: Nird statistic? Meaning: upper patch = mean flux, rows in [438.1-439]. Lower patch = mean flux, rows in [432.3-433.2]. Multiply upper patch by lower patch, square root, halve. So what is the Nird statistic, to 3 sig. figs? 6.77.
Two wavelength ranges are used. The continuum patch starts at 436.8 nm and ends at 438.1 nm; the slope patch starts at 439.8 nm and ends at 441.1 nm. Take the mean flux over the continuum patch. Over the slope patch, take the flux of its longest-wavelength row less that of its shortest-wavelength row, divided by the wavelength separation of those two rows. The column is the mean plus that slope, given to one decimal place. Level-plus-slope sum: 14.6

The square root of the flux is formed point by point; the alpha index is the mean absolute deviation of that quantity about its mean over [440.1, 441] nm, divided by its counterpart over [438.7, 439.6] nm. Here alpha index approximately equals 0.23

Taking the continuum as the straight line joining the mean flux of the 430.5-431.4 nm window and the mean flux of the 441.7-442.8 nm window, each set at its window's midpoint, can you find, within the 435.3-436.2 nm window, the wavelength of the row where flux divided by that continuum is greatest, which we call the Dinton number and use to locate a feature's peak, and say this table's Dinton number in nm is 435.95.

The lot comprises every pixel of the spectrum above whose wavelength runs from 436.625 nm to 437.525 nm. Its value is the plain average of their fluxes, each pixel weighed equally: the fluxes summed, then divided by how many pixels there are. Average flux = 15.6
